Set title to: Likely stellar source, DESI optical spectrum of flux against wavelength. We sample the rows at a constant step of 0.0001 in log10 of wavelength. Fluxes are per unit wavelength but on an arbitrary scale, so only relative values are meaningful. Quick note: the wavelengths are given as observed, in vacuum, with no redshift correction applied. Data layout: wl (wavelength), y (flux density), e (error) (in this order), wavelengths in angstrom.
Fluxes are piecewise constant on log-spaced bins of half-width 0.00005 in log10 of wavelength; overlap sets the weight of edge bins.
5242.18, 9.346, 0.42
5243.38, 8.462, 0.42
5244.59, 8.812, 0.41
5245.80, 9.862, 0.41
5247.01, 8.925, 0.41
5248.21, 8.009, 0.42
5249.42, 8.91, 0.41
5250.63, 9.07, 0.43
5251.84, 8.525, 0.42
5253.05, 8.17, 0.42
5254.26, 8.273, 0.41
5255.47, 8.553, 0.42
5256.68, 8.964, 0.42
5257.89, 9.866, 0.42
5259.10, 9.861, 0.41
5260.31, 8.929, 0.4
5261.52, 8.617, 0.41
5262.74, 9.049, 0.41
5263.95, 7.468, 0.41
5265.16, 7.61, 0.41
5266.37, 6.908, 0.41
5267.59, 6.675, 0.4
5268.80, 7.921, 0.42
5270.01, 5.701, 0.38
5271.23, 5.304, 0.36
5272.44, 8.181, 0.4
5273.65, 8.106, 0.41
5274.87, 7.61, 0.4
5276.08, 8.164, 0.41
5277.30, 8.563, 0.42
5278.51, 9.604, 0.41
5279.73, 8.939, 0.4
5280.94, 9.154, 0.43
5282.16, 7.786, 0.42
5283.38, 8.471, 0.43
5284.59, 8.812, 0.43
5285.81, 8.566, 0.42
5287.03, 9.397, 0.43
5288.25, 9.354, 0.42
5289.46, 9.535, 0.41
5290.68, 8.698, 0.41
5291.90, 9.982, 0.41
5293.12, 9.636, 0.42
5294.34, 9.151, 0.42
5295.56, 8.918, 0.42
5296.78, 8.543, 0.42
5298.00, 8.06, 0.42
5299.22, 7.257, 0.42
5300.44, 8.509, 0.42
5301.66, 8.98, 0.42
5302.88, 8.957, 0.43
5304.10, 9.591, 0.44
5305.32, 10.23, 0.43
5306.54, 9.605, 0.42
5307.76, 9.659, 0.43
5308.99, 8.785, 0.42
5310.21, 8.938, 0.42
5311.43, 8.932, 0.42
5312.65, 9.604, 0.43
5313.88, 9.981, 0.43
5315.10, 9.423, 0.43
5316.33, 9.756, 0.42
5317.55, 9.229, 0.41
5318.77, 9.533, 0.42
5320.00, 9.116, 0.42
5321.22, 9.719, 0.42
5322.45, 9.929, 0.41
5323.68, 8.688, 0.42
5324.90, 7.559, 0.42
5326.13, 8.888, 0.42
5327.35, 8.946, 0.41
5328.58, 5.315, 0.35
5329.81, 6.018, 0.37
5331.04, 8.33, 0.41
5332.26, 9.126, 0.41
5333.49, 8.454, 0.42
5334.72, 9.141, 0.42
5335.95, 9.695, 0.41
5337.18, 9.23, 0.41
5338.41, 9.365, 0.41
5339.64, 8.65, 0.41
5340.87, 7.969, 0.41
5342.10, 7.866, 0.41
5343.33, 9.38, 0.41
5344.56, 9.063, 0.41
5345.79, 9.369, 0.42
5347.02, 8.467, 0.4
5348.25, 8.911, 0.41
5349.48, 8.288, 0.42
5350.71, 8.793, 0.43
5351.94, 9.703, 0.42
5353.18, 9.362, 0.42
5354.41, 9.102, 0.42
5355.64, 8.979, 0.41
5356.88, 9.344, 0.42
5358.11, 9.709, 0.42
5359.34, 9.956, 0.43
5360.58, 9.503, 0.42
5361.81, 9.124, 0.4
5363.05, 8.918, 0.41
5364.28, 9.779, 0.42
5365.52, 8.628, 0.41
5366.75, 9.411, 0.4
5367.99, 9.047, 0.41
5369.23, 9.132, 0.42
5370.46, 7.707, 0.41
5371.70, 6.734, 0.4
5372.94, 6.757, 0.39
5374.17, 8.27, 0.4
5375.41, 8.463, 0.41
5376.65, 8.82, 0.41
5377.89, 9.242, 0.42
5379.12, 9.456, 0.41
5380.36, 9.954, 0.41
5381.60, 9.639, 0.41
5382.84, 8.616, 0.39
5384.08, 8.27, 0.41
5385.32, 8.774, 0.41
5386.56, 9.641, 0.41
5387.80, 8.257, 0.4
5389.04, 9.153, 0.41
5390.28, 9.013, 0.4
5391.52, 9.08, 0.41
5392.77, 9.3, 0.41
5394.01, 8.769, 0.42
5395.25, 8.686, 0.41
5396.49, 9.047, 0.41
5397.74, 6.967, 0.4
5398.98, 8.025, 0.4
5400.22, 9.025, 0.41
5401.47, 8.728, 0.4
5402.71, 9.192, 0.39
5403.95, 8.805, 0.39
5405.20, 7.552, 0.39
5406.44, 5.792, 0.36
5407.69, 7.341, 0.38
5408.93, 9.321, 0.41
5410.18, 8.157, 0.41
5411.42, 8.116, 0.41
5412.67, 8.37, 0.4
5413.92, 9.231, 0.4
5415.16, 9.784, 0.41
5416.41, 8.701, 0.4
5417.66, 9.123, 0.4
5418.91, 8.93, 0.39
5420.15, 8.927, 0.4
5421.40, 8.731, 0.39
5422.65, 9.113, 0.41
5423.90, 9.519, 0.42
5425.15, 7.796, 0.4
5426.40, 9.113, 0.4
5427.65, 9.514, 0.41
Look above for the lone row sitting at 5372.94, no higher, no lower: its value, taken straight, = 6.757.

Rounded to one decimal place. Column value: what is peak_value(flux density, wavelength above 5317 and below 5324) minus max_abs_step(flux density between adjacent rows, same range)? 8.7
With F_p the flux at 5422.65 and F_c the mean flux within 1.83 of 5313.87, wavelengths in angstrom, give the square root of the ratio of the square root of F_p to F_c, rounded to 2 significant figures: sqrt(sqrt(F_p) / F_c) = 0.56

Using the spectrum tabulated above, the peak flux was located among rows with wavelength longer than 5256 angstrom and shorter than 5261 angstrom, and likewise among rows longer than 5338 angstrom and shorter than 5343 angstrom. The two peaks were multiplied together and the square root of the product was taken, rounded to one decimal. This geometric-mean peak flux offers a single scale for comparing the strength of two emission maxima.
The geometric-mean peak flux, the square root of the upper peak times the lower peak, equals 9.6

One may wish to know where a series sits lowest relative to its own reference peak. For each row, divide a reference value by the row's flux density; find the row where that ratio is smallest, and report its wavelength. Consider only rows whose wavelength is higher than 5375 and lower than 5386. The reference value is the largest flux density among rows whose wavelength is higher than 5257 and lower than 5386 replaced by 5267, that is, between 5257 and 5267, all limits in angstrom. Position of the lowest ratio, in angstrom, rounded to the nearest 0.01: 5380.36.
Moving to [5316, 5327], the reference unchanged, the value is 5322.45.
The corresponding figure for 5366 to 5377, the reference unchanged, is 5366.75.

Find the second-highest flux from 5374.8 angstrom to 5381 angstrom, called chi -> 9.456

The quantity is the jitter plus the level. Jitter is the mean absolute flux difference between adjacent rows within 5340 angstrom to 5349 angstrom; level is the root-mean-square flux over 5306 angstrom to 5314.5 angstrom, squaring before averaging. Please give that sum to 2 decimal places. 9.97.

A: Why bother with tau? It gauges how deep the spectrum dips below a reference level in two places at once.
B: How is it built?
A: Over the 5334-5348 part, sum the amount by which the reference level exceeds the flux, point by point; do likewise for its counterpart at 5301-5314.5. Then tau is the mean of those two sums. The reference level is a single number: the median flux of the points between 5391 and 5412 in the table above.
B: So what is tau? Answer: -4.7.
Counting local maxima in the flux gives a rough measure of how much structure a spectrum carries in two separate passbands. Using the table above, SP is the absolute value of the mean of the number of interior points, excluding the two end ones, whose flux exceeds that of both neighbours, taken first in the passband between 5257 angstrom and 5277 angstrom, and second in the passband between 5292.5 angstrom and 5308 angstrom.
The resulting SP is 3.00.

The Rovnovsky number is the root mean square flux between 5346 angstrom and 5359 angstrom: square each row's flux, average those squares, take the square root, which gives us 9.1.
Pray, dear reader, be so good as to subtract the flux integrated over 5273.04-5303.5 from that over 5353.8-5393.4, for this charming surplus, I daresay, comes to 87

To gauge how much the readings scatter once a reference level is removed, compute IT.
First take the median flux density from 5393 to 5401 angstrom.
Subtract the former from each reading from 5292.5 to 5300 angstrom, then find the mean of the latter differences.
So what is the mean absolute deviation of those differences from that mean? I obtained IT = 0.64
